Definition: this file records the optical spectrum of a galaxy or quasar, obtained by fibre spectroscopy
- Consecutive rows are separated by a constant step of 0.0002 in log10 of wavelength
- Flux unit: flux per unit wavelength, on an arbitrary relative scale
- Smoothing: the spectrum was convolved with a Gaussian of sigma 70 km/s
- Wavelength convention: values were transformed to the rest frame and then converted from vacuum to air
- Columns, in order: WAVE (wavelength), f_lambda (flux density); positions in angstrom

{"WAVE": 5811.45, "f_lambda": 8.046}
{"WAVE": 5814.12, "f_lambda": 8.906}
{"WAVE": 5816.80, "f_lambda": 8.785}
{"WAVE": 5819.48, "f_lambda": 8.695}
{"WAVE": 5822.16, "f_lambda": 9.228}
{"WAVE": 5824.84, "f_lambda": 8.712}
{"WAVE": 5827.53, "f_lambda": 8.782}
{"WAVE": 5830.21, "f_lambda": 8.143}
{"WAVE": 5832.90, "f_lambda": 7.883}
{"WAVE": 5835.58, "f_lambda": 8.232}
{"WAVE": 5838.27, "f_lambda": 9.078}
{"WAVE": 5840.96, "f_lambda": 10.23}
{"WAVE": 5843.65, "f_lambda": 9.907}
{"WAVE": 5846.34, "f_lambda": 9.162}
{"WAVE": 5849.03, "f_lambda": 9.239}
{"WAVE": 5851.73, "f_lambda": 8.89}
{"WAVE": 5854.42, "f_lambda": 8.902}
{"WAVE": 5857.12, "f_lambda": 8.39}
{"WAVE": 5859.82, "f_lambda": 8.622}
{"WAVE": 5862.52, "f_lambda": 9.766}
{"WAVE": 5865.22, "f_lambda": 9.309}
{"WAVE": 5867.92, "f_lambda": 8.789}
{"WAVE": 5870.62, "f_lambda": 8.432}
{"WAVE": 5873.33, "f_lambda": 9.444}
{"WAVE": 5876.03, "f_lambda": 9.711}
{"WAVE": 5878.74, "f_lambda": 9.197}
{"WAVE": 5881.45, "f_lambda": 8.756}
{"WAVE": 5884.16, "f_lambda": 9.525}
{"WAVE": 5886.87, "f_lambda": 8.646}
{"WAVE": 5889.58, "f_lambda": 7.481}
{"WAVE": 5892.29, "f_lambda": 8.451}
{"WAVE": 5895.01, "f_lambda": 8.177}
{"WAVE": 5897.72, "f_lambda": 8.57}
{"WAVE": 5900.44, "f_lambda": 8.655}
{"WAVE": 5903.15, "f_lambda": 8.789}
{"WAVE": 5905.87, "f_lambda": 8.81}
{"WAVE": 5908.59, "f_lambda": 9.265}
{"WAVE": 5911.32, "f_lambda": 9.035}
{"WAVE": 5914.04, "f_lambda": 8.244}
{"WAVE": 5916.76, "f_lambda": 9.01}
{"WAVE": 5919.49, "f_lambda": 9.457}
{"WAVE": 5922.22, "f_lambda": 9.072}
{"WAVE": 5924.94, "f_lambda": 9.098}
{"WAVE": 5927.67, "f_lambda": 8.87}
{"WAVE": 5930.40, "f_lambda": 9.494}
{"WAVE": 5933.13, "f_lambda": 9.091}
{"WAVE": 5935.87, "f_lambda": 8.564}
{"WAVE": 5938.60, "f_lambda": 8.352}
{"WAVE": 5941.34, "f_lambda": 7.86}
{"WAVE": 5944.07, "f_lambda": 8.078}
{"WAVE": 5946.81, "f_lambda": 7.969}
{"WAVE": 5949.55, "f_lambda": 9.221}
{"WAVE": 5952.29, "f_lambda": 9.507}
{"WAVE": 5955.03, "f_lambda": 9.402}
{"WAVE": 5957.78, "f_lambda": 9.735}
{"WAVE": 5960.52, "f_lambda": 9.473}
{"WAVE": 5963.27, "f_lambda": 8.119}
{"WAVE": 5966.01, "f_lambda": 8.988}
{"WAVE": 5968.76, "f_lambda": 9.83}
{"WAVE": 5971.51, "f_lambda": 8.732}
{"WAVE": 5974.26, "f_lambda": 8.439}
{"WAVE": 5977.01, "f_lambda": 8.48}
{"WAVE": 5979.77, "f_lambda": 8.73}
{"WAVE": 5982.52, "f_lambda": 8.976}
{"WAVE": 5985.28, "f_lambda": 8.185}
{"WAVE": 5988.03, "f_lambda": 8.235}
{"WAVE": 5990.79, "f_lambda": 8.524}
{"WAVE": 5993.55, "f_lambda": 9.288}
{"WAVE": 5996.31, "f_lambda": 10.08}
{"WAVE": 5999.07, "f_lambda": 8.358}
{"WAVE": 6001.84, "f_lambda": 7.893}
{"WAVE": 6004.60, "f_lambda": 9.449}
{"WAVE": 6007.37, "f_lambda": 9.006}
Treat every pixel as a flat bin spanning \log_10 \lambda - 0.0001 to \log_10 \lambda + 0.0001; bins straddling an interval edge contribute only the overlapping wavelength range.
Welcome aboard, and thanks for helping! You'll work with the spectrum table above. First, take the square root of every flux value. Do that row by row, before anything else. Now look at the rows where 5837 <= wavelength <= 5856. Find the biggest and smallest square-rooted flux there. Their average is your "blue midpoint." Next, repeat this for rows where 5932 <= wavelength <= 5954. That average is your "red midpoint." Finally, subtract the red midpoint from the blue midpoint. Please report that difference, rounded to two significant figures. 0.15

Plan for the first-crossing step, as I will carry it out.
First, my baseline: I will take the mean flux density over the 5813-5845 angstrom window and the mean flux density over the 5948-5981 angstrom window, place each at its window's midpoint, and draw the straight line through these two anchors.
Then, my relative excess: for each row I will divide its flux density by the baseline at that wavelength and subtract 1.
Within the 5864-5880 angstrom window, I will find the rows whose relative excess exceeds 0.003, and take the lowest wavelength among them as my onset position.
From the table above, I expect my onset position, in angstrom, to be 5865.22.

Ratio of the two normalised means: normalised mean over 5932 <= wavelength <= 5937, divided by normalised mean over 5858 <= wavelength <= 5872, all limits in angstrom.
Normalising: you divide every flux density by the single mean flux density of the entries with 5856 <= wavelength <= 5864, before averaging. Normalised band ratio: 0.98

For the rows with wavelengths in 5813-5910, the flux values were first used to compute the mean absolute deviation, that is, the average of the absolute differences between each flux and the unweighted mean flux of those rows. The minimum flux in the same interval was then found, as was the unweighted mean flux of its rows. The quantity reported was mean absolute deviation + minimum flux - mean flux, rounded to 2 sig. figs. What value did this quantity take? -0.97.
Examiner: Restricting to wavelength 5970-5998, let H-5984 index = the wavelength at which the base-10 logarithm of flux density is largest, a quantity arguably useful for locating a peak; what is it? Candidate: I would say 5996.31 angstrom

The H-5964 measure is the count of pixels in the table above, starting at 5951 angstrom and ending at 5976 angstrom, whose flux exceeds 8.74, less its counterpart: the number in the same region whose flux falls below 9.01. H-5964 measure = 2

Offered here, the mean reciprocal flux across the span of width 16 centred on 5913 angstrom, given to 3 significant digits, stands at 0.112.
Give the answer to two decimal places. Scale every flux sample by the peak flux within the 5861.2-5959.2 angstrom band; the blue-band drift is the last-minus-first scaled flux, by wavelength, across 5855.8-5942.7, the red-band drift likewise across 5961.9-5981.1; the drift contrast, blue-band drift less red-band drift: -0.12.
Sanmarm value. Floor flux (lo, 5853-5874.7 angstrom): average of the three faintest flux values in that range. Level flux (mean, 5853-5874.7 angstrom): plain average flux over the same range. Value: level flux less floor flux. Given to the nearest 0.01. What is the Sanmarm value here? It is 0.48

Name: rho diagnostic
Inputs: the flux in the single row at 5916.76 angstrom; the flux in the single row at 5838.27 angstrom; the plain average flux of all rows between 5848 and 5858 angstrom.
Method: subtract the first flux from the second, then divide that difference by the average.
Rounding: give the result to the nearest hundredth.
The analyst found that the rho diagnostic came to 0.01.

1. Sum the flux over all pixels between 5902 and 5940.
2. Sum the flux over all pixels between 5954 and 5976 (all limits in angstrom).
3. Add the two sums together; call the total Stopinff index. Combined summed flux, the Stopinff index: 198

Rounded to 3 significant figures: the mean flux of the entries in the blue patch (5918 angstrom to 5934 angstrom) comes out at 9.18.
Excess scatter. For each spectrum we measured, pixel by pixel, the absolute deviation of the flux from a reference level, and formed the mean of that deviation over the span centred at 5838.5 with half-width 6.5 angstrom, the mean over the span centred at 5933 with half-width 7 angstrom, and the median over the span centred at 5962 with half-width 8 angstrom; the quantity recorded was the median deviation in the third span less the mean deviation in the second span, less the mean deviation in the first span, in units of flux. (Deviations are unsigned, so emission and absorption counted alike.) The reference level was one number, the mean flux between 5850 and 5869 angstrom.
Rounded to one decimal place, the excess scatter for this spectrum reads -0.5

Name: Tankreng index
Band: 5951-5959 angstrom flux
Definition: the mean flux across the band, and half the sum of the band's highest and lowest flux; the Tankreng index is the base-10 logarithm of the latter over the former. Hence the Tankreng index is 0.001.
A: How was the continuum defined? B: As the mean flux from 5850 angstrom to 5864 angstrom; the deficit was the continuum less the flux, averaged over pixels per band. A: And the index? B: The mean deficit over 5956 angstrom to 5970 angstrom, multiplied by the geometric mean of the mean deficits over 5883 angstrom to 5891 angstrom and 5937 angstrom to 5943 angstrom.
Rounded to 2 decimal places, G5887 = -0.17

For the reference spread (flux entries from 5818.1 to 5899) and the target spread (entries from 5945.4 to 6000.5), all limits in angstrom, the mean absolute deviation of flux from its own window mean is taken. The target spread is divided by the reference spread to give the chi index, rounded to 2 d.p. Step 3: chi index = 1.10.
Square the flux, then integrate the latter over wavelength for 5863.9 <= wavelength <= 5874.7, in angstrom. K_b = 876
